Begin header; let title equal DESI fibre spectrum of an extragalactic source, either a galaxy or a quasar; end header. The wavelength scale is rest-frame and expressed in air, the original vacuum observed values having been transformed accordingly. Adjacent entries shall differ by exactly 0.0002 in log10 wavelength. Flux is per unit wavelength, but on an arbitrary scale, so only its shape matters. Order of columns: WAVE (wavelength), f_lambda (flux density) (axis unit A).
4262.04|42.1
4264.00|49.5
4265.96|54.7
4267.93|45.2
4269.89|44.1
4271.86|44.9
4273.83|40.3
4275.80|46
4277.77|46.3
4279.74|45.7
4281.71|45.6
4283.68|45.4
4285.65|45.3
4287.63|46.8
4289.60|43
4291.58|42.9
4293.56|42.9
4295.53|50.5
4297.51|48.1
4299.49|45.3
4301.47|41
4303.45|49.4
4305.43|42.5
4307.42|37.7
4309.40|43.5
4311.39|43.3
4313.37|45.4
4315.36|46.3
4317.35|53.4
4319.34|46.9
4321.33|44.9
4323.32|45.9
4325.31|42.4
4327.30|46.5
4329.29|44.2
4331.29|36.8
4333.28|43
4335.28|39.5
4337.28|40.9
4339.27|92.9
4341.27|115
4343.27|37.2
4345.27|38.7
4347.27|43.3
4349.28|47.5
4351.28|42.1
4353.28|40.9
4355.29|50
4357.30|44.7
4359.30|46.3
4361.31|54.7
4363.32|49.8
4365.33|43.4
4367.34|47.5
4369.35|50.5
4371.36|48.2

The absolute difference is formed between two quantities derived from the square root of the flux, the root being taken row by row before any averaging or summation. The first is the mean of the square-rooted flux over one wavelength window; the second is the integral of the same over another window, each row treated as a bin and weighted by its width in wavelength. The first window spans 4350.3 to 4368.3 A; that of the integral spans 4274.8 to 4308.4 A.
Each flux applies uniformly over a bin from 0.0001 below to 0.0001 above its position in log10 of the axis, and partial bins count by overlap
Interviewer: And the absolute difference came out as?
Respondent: 218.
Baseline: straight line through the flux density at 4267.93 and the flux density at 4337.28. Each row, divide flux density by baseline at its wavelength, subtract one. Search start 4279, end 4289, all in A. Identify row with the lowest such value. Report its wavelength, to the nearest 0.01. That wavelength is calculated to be 4283.68 A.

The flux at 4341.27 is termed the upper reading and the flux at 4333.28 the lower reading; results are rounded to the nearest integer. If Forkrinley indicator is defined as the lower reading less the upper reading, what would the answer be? -72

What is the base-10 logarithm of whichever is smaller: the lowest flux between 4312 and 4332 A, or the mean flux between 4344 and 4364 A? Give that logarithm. 1.57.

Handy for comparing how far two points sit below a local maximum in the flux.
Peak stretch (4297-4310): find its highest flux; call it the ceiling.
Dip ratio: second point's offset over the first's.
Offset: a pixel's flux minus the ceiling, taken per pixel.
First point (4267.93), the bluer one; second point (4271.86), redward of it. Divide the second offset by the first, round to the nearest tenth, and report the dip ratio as 1.1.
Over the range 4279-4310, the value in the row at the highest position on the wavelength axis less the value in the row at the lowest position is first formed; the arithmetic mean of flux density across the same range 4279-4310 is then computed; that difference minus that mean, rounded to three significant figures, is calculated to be -46.9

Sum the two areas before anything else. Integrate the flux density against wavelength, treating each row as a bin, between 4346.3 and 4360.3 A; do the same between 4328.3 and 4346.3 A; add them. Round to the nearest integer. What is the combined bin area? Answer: 1606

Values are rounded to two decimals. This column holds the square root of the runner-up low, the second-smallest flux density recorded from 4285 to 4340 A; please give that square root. 6.14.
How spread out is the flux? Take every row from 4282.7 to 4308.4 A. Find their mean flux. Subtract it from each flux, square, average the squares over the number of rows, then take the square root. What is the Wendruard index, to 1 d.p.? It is 3.4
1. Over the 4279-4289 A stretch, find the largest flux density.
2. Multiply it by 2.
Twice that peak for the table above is 94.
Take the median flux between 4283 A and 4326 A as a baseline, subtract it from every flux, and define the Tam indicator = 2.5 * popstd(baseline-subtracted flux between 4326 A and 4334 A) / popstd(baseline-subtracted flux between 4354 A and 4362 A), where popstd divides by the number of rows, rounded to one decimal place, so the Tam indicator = 2.3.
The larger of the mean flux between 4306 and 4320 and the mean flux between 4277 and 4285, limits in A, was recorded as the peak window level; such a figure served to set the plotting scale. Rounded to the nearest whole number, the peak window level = 46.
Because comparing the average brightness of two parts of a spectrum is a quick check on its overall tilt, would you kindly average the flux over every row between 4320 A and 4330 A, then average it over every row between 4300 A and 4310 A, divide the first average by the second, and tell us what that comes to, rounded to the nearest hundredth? 1.05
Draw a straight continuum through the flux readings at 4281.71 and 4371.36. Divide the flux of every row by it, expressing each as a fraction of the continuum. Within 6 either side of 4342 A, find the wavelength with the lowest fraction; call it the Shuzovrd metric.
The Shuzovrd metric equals 4343.27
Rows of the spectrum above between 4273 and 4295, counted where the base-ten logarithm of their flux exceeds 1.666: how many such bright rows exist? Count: 1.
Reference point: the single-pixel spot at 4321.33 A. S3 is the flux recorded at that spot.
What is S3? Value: 44.9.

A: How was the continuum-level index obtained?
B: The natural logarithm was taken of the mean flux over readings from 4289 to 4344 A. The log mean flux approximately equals 3.88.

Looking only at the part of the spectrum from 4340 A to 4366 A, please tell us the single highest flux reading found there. 115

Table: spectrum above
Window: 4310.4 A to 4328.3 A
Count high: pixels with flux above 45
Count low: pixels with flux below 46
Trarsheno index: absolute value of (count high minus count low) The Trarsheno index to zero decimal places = 1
